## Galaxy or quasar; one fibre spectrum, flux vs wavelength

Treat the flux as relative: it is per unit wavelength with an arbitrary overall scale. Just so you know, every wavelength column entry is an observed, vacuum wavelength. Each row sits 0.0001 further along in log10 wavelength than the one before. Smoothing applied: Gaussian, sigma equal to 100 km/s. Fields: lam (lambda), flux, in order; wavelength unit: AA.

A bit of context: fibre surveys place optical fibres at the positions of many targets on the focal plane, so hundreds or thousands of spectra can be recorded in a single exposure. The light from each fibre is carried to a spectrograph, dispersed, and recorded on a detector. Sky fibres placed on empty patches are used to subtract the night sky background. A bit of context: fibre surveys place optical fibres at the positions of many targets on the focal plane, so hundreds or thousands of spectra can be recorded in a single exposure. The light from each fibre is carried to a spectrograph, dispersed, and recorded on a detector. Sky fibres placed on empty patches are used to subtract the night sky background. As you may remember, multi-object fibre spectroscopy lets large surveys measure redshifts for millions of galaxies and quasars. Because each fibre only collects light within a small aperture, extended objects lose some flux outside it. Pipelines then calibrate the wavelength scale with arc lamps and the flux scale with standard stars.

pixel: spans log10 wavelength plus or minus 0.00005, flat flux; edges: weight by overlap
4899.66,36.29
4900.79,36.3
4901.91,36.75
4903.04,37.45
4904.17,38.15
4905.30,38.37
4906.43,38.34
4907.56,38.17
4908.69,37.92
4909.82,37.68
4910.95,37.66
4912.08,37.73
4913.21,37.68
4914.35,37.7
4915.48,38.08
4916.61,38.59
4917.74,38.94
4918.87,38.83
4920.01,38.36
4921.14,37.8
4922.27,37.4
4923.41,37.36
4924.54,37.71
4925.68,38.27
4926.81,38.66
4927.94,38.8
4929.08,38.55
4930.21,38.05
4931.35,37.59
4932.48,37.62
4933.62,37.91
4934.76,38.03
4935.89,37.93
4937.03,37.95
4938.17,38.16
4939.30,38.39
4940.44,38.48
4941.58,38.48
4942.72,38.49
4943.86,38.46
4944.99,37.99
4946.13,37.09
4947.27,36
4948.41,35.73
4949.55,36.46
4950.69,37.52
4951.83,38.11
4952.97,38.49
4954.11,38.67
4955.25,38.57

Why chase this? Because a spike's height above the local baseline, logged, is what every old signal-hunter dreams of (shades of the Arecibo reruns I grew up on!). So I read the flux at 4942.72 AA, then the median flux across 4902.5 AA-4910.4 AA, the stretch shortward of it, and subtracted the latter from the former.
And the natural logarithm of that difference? -1.1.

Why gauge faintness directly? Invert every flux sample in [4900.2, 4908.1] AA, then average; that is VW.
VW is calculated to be 0.0266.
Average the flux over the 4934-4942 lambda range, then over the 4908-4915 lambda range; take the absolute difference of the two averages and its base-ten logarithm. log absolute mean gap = -0.3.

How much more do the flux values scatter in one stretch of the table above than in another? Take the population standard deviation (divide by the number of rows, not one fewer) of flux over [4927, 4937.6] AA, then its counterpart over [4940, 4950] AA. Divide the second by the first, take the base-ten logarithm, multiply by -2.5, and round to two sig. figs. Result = -1.2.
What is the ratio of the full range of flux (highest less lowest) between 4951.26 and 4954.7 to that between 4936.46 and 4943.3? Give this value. 1.04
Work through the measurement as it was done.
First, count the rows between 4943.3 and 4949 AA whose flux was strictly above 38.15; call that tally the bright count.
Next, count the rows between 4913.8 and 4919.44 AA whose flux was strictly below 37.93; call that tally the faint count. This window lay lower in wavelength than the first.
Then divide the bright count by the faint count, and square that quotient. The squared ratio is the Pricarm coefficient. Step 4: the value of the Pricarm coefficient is 1.0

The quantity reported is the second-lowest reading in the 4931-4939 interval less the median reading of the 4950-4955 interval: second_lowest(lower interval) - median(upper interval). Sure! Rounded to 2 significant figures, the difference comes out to -0.68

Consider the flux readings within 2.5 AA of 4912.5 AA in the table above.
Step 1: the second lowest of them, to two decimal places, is 37.68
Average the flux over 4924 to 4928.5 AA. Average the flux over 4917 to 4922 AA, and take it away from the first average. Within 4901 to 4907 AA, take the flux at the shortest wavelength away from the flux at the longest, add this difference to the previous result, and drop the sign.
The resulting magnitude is 1.5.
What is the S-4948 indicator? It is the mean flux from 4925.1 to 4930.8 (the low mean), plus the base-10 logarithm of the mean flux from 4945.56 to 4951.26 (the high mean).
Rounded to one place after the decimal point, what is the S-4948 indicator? 40.0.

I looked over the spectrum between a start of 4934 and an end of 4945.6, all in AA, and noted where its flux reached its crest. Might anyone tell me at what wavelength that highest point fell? 4942.72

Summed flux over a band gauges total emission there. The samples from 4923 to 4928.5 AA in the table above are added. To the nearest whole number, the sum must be 191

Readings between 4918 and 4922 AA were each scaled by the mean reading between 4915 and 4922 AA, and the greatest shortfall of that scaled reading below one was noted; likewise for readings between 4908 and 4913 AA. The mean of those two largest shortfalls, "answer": 0.018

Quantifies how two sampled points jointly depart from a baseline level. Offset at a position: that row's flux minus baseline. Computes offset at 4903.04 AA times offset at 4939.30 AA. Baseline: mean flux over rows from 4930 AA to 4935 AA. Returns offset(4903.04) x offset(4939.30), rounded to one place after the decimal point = -0.2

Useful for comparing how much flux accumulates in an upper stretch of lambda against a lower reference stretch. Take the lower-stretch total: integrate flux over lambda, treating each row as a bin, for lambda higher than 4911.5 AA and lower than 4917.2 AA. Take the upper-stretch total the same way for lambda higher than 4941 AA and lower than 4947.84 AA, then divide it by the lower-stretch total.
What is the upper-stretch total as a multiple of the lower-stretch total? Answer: 1.2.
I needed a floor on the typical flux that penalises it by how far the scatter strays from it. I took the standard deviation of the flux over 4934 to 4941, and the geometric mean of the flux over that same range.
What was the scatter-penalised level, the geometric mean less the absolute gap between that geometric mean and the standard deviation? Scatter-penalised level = 0.2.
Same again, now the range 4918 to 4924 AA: 0.6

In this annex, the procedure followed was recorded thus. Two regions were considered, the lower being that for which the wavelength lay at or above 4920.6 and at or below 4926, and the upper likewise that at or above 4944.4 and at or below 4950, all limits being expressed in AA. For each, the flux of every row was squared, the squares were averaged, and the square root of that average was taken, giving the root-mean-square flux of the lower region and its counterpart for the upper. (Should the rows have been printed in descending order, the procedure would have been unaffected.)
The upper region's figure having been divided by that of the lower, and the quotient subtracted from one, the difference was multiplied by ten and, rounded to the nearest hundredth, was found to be 0.28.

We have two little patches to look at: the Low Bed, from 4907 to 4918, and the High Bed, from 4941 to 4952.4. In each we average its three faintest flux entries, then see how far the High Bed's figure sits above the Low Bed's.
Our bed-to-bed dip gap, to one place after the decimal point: -1.6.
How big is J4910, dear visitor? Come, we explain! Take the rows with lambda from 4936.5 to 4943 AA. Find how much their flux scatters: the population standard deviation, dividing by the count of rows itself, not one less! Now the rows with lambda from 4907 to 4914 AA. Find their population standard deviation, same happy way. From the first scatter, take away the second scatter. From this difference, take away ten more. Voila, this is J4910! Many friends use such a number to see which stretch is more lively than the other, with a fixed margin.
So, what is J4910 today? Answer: -10.0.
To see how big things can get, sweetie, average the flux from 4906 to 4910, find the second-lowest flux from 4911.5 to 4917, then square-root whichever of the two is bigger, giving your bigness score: 6.17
